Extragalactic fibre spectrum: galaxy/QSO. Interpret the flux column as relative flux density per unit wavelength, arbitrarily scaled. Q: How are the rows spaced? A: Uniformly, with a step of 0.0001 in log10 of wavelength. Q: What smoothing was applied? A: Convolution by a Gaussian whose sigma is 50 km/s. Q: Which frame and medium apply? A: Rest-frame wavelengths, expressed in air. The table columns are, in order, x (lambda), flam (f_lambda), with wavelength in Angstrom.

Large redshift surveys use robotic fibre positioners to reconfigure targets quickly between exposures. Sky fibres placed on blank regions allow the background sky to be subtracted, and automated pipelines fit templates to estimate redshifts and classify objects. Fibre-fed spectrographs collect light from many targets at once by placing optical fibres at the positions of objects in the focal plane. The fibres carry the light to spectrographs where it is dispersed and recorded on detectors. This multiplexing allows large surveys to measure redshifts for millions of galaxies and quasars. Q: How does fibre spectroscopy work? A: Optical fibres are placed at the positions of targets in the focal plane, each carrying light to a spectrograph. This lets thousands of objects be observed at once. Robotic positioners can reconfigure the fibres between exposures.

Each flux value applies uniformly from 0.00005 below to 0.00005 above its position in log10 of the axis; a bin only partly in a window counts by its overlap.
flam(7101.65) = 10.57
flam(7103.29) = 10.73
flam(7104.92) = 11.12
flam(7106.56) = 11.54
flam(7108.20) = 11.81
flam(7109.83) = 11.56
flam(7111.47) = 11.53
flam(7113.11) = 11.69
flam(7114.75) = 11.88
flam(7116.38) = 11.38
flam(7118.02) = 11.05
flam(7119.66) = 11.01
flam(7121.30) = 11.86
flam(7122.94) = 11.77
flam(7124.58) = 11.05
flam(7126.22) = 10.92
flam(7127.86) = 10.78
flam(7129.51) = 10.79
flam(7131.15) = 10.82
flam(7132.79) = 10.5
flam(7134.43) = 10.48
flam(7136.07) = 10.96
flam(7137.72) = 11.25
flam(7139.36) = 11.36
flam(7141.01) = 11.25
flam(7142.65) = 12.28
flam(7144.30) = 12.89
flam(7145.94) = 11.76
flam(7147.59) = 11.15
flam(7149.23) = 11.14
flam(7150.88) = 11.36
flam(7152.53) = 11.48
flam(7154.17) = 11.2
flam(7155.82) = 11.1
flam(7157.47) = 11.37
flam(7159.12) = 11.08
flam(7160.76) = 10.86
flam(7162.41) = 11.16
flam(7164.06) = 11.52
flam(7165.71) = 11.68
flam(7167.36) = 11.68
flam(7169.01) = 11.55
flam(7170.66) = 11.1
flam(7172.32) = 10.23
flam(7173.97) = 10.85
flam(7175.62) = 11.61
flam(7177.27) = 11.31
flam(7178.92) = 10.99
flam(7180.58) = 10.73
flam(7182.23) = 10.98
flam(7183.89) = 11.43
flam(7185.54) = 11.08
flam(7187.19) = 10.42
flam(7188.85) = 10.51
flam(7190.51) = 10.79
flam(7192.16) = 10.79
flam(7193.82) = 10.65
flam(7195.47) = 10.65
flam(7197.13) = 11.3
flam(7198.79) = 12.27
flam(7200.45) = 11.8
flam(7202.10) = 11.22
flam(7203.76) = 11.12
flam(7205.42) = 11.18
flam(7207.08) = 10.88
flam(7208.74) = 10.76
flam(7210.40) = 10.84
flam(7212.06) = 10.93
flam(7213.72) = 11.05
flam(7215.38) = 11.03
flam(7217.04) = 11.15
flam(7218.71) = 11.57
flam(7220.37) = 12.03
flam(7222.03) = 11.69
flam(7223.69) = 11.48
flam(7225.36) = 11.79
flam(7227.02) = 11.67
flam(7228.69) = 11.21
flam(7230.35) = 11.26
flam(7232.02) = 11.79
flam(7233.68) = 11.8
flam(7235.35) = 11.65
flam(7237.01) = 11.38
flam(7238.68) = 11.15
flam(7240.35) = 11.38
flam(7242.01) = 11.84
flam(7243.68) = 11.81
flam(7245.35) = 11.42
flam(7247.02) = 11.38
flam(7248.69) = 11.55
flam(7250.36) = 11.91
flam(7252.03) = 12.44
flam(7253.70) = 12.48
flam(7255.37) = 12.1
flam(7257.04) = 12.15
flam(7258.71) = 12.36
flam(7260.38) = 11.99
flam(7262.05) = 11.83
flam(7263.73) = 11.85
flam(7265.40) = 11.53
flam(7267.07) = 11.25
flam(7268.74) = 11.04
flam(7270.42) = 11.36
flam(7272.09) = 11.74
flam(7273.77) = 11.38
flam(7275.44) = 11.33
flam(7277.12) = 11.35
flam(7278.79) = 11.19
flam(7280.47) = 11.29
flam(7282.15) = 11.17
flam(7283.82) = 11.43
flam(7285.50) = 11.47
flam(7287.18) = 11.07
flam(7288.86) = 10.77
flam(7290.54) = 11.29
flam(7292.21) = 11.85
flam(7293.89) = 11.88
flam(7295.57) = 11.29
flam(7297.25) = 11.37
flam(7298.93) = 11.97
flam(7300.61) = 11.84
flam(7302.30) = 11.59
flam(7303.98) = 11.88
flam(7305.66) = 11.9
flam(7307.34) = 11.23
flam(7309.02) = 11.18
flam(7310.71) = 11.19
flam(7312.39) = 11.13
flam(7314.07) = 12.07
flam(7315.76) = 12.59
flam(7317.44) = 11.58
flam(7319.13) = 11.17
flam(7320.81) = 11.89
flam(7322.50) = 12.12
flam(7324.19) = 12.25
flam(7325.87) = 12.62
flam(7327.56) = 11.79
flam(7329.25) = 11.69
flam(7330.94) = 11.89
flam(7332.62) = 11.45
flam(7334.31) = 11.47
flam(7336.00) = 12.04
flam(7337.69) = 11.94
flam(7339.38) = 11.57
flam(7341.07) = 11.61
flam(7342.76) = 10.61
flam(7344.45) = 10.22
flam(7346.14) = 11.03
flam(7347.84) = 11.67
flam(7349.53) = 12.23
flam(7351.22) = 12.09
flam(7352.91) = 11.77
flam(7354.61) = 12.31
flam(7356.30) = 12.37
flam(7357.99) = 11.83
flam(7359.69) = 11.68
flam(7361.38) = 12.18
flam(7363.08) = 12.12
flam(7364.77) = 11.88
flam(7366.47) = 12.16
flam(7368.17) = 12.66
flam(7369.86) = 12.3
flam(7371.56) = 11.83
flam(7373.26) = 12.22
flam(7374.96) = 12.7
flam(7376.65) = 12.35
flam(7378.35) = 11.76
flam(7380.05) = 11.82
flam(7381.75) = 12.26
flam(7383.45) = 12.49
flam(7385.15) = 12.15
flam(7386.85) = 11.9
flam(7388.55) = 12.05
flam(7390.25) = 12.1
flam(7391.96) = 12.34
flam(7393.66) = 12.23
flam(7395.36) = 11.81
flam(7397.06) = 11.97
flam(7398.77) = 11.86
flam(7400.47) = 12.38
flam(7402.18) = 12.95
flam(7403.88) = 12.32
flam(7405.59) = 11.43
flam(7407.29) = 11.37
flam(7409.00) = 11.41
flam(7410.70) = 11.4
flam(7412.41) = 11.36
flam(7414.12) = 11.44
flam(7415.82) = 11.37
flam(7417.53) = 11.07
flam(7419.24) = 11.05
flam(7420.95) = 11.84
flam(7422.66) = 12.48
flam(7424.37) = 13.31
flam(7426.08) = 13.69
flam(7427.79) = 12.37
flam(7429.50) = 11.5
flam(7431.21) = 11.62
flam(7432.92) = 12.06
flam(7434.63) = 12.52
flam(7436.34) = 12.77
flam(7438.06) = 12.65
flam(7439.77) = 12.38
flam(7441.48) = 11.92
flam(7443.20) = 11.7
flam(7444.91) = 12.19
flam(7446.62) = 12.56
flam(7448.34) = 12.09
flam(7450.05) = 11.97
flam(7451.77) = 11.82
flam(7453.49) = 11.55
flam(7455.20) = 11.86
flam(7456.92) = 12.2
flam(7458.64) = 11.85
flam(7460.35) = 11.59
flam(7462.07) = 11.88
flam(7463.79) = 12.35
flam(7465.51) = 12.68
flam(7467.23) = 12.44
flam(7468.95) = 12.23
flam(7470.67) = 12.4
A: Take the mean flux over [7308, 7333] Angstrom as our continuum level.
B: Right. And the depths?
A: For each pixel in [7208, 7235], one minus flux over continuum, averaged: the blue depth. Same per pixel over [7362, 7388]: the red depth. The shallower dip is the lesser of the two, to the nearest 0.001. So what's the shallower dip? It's -0.034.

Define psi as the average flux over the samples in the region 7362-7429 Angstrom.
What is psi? 12.1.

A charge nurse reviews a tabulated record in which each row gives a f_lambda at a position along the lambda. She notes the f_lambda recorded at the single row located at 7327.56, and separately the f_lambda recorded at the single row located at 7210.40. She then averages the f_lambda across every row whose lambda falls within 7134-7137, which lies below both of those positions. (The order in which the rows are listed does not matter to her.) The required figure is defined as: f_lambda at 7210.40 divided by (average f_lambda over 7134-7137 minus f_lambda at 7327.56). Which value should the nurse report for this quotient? -10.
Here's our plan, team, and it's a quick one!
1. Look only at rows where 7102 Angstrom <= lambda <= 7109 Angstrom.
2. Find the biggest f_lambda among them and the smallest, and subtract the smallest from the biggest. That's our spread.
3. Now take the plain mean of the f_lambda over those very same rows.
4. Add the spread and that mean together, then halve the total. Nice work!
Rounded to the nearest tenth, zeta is 6.2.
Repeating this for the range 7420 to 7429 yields 7.3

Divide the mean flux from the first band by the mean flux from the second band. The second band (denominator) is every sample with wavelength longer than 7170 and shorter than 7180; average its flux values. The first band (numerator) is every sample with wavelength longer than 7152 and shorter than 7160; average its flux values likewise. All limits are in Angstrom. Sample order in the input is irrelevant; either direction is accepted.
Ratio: 1.02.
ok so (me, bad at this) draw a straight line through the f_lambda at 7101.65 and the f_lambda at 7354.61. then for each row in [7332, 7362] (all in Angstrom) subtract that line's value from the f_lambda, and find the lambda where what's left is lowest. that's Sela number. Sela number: 7344.45 Angstrom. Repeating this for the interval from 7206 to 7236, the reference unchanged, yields 7208.74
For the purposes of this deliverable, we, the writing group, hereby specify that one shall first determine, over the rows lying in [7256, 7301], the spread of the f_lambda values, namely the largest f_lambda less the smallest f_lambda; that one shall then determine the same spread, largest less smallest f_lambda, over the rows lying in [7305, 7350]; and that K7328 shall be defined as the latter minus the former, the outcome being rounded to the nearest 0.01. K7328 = 0.81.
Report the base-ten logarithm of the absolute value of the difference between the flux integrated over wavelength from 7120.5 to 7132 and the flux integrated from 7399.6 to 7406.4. 1.65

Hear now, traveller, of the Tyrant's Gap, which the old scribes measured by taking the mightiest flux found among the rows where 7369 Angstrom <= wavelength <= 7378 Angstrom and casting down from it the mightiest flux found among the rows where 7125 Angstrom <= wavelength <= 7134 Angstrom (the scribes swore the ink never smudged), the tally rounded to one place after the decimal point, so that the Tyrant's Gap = 1.8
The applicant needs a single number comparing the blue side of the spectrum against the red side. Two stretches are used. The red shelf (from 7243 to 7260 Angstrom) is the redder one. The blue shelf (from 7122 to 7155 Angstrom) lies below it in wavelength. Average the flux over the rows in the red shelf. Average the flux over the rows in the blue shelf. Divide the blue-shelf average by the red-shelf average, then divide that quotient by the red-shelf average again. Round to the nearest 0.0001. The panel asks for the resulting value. 0.0787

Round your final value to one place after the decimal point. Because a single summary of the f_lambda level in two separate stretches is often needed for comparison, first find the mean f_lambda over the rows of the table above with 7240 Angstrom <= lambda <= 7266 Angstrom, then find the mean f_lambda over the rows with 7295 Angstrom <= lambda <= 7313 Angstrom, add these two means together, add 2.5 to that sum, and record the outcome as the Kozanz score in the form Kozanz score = 25.9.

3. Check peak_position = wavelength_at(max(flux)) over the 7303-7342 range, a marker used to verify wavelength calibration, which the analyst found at 7325.87 Angstrom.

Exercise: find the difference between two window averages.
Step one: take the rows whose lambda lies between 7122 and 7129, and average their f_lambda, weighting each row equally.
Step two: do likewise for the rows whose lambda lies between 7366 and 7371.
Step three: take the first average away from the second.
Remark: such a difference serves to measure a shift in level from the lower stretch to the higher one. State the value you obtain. 1.2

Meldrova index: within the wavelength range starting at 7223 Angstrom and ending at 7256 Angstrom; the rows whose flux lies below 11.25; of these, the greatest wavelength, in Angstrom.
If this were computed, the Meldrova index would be 7238.68 Angstrom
